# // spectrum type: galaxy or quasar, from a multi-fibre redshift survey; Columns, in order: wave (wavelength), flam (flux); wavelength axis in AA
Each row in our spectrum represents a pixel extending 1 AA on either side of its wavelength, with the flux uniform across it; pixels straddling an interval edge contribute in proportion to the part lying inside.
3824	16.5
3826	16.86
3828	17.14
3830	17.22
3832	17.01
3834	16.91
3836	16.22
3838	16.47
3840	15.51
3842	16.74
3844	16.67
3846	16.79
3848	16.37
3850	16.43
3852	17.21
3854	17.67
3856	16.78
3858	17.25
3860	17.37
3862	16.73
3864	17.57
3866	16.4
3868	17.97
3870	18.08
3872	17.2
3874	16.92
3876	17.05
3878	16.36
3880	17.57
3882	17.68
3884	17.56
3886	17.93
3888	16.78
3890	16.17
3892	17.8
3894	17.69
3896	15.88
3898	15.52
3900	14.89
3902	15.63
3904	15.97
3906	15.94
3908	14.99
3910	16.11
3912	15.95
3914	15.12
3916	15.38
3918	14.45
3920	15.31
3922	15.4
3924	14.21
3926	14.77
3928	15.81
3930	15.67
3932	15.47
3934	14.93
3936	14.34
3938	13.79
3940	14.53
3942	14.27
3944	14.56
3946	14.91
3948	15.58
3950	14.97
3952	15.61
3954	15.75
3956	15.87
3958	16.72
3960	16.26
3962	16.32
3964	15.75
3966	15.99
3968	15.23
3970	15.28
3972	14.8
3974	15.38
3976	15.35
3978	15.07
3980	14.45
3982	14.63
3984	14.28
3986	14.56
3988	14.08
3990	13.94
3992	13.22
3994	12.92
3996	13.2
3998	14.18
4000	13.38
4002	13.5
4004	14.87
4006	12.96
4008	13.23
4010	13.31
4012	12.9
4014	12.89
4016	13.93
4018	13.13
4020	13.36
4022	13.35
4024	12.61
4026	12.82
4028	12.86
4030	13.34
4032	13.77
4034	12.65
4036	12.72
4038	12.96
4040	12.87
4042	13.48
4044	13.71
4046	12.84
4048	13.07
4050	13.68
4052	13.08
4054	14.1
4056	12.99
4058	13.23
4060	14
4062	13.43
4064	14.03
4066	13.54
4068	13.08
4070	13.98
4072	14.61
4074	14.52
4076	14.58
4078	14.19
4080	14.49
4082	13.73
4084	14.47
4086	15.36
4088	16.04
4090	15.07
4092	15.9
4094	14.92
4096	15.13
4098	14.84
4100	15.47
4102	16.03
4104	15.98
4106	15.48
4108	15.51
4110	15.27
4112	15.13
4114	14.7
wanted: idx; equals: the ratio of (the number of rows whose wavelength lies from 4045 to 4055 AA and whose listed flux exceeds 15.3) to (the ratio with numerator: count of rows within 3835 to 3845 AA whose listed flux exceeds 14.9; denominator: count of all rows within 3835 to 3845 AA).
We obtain 0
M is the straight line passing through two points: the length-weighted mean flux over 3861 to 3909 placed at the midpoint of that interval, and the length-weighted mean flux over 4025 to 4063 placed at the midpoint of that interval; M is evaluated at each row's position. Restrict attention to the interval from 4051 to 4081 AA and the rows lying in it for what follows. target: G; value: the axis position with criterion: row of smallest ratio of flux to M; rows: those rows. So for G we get 4056 AA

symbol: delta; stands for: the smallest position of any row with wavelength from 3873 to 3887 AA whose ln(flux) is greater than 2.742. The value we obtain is 3874 AA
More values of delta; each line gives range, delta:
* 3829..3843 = 3830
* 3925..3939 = 3928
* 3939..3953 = 3948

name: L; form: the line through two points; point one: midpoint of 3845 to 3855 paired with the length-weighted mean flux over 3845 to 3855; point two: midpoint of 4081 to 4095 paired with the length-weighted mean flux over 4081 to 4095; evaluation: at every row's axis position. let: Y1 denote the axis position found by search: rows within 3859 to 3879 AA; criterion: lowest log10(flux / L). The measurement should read 3866 AA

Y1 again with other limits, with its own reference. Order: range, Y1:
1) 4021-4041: 4024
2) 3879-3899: 3898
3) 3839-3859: 3840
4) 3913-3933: 3924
